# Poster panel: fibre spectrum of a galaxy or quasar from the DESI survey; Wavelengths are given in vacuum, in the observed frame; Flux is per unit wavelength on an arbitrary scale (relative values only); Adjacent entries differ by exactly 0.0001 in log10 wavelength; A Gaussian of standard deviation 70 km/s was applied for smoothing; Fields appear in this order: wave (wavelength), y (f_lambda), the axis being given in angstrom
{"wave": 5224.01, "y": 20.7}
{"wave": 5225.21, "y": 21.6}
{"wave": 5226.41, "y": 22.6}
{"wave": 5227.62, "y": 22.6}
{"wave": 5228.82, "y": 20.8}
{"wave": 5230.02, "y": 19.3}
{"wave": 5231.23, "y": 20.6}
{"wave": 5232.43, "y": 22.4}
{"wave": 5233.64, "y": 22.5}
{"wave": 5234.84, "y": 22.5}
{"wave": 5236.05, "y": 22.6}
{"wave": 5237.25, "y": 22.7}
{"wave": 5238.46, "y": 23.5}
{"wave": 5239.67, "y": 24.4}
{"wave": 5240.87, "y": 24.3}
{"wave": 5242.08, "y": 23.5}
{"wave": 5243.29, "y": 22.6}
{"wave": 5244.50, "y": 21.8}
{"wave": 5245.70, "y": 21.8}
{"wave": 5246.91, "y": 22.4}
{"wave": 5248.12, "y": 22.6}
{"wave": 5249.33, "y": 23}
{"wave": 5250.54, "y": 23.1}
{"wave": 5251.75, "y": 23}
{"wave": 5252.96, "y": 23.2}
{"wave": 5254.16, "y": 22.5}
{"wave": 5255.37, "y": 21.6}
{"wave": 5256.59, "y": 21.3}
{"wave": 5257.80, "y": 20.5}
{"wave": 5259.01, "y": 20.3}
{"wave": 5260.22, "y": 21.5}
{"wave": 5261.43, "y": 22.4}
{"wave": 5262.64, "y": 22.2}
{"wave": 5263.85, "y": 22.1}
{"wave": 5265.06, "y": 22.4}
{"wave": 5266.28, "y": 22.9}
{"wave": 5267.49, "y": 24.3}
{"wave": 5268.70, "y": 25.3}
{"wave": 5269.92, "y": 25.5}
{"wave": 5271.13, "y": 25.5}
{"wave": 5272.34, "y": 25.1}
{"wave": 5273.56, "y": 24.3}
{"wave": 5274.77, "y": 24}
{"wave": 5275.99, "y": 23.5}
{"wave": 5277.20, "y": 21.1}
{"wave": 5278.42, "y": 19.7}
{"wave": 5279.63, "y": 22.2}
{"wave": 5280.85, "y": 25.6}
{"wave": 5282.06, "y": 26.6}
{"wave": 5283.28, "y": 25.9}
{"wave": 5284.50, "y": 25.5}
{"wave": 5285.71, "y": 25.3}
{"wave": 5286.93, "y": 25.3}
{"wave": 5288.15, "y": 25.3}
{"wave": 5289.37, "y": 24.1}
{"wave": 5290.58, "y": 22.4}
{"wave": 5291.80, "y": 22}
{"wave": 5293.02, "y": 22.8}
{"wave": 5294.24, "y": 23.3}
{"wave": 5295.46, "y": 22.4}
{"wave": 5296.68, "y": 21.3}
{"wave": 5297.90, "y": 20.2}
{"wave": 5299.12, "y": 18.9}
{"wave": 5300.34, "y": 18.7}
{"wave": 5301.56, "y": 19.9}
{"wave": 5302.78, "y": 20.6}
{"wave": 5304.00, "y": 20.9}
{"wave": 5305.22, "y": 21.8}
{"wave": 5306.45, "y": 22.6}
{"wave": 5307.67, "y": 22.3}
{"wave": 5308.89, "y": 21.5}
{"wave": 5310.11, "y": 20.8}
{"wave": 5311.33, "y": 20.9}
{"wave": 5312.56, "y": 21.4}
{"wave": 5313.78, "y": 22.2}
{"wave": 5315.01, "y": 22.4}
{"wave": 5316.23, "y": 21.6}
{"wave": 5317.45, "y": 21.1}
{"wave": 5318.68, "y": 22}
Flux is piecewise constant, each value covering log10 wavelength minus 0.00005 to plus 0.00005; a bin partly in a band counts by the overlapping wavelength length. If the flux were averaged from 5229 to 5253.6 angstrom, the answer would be 22.6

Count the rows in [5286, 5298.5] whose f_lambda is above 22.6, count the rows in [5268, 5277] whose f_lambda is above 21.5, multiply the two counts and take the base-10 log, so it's 1.54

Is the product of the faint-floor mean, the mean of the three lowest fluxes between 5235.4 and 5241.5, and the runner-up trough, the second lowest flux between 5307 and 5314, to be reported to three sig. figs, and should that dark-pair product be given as 479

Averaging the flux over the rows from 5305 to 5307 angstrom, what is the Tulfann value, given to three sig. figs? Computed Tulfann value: 22.2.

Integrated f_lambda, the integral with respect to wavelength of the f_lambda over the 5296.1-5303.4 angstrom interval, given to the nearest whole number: 146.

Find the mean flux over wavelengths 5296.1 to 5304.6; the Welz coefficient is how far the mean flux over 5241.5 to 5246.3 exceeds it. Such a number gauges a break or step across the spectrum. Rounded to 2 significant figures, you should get 2.4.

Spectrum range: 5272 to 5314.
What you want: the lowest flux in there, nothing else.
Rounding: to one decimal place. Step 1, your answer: 18.7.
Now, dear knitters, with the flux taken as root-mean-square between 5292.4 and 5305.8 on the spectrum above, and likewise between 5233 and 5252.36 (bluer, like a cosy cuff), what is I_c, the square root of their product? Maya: 21.9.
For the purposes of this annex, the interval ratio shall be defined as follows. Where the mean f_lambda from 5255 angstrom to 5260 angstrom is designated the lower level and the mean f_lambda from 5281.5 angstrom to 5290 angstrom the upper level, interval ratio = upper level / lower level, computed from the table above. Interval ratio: 1.22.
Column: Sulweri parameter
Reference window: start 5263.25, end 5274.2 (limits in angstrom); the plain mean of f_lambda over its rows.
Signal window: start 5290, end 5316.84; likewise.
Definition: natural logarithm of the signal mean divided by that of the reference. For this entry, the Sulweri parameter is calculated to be -0.12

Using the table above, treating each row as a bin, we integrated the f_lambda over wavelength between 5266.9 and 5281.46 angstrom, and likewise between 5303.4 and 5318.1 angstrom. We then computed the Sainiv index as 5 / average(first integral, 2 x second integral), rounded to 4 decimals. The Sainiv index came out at 0.0102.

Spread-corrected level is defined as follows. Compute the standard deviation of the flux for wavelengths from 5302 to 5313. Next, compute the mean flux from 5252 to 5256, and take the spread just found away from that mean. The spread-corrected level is 21.8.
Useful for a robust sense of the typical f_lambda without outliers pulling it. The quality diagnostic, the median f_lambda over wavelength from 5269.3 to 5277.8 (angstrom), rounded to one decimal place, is 24.3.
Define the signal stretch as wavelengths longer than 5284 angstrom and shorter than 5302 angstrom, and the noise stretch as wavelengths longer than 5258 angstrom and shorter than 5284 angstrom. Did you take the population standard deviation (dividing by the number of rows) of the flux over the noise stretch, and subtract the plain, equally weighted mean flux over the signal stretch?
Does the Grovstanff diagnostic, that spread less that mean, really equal -20.6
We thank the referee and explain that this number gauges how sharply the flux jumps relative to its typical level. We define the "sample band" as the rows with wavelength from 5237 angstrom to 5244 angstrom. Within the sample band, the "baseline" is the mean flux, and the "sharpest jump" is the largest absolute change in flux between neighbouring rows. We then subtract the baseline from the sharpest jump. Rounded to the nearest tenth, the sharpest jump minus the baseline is -22.6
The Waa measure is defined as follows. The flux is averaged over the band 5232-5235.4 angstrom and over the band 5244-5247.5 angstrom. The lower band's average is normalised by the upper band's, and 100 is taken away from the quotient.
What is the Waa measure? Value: -99.0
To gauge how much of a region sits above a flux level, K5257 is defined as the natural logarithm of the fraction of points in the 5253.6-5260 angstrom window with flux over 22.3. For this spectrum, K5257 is -1.6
